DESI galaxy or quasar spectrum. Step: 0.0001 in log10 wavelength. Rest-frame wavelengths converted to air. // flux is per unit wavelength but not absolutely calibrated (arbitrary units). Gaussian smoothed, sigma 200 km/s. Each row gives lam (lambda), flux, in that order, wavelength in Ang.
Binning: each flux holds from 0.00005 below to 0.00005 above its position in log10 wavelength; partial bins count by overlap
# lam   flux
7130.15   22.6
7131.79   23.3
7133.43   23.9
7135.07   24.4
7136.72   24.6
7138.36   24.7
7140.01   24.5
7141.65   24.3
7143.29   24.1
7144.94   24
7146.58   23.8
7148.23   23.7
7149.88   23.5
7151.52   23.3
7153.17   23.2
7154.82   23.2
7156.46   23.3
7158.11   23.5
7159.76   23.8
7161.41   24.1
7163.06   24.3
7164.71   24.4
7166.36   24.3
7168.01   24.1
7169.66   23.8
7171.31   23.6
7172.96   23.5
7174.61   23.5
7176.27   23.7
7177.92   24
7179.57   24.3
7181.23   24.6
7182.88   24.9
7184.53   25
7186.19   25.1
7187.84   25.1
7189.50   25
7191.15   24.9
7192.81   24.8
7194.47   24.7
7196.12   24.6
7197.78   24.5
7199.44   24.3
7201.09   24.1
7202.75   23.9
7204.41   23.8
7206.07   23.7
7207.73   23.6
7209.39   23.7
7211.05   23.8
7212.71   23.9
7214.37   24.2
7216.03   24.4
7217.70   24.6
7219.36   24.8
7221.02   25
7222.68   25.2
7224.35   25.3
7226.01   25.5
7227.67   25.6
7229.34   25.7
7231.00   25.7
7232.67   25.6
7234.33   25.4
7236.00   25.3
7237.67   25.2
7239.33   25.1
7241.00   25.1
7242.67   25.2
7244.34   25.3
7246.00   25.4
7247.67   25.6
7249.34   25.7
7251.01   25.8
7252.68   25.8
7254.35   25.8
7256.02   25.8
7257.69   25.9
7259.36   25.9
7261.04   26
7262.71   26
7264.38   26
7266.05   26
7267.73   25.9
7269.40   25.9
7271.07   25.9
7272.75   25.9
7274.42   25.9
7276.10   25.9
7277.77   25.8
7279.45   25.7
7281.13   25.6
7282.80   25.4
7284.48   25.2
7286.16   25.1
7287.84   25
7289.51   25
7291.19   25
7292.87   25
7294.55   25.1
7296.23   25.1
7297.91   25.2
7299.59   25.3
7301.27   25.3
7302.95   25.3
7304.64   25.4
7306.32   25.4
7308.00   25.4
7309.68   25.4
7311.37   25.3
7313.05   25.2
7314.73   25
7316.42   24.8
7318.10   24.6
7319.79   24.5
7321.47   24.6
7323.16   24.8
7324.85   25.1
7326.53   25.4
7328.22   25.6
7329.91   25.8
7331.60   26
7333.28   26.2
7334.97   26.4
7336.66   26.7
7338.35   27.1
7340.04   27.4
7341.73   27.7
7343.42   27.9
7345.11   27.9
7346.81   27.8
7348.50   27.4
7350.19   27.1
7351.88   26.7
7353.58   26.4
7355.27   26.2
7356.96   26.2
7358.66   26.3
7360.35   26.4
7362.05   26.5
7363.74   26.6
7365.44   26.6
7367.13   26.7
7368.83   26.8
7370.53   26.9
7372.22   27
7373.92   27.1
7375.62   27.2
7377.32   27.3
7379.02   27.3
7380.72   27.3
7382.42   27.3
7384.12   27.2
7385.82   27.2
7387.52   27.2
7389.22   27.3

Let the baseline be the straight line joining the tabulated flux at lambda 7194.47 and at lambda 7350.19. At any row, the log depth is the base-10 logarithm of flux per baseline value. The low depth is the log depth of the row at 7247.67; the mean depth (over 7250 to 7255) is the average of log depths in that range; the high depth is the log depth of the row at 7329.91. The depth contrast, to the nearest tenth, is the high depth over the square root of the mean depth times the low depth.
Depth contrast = -7.6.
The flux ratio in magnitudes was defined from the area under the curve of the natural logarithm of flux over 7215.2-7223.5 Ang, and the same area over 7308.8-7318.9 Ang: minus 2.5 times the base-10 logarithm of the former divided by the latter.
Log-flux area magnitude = 0.22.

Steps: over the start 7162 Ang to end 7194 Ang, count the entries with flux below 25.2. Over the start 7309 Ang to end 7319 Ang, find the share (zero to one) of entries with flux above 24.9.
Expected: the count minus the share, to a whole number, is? 18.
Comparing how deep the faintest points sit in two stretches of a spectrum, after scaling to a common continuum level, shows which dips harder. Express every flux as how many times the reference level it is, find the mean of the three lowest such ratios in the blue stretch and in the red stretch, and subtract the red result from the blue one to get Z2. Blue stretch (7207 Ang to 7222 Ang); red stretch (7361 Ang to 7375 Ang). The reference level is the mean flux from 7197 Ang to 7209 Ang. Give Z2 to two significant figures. -0.12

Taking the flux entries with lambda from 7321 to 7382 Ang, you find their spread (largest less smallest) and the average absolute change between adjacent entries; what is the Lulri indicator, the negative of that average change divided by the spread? -0.05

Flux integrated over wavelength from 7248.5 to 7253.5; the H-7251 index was 129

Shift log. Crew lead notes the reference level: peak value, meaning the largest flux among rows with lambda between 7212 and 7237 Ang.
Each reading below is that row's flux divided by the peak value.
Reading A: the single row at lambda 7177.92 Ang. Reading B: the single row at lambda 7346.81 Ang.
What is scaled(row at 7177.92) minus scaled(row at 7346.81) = -0.15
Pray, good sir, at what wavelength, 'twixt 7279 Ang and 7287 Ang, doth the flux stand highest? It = 7279.45 Ang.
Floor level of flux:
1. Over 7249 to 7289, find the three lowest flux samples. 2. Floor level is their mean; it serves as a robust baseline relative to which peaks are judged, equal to 25.1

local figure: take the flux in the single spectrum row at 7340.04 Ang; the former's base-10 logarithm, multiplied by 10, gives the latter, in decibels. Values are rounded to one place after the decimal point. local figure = 14.4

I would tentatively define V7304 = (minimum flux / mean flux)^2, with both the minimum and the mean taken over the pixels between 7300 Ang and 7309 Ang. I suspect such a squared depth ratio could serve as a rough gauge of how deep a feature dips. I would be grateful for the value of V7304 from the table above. 0.995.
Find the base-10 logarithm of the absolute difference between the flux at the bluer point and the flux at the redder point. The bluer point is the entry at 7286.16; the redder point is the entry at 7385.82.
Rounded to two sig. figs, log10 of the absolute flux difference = 0.32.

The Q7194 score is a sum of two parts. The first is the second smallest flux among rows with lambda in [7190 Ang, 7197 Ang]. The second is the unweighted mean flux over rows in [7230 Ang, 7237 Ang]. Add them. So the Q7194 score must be 50.2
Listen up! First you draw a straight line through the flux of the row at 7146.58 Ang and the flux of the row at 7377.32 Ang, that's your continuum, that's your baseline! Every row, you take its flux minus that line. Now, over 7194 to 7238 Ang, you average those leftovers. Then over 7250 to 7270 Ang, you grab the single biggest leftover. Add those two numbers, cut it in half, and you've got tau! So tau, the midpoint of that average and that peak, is 0.14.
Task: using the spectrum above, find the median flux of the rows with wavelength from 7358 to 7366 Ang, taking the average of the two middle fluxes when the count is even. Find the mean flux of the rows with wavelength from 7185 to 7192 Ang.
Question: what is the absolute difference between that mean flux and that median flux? 1.5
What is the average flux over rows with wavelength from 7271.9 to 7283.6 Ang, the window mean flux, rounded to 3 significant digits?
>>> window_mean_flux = 25.7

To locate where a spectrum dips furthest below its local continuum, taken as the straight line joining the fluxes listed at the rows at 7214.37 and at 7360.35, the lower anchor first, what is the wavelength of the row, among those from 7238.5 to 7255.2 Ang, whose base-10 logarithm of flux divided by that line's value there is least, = 7241.00 Ang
